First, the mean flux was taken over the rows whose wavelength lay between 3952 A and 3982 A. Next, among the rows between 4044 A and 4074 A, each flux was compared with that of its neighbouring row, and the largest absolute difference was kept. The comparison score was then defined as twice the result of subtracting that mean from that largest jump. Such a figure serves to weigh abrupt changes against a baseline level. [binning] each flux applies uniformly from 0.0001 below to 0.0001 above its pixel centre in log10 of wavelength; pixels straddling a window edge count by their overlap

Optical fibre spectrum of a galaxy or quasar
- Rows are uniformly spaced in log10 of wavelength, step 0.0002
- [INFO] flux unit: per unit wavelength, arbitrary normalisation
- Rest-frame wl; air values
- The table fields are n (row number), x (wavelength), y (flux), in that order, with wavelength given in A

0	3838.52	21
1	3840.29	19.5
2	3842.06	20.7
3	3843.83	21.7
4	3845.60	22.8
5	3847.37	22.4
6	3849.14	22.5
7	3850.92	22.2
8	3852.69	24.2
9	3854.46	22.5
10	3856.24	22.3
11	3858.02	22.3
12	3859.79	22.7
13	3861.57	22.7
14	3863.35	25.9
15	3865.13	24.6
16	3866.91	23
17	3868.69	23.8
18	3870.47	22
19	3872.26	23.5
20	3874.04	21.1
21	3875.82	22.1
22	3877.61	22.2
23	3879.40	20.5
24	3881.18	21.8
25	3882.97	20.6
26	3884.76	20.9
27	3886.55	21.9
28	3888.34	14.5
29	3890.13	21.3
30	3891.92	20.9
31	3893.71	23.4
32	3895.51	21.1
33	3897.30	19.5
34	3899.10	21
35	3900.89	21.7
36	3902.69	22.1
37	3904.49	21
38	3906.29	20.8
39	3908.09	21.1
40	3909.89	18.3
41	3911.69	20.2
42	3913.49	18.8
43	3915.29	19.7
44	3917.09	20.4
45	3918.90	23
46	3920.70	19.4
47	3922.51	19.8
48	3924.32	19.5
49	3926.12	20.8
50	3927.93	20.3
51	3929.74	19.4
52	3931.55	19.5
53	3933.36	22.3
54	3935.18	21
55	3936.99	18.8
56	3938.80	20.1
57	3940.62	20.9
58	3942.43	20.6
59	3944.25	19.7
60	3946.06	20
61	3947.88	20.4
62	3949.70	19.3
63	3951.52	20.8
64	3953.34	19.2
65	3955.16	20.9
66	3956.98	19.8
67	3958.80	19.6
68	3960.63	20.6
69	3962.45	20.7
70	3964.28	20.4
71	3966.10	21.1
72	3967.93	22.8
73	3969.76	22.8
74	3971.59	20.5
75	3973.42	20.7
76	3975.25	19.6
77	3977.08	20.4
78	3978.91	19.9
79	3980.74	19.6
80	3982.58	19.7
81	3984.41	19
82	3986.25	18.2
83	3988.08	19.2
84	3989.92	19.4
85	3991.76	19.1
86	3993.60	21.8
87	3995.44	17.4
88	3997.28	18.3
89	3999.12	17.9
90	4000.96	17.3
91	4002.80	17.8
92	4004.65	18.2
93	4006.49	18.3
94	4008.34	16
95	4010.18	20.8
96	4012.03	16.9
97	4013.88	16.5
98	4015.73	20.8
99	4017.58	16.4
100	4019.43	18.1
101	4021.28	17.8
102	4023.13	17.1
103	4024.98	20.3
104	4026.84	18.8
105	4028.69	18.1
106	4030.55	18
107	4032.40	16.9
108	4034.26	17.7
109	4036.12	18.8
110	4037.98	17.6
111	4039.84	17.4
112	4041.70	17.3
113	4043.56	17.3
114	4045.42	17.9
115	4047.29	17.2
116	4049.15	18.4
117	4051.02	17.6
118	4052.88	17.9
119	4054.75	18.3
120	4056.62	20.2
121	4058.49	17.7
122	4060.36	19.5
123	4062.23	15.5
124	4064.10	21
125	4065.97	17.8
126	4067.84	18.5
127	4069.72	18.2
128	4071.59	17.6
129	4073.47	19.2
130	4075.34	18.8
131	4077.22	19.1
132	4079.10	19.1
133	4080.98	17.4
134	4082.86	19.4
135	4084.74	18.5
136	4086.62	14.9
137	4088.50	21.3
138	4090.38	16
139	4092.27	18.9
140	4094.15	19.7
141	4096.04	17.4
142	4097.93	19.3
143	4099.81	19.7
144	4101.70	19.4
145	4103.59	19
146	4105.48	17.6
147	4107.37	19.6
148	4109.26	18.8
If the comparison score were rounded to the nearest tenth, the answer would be -30.1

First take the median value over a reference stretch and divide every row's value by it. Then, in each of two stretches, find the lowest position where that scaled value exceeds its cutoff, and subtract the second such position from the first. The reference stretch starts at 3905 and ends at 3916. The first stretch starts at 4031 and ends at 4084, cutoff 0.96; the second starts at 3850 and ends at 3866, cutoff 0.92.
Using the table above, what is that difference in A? 205.7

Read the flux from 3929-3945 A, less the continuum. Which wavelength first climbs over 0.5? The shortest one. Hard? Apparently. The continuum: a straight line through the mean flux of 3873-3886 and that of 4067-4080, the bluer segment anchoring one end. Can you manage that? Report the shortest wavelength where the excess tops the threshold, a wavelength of 3933.36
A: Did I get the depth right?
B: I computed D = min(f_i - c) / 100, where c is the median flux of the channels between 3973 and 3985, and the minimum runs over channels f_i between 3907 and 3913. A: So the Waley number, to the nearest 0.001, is -0.014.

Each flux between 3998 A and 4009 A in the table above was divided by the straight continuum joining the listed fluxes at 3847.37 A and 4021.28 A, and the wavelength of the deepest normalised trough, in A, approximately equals 4008.34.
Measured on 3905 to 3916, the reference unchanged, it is 3909.89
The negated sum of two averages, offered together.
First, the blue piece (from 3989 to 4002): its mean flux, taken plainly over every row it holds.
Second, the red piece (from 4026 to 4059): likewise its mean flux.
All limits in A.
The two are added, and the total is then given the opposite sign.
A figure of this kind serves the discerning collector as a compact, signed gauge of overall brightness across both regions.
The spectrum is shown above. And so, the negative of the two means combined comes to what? -36.7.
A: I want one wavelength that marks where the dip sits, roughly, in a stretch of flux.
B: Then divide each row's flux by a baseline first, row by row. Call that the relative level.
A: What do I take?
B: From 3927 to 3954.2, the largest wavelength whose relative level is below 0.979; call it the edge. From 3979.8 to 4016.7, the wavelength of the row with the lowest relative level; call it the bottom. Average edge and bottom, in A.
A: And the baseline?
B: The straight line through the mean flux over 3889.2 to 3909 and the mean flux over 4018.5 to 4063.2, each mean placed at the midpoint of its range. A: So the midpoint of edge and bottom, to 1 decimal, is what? 3980.8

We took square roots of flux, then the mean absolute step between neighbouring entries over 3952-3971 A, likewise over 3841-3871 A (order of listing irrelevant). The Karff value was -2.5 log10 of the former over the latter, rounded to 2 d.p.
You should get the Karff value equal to 0.23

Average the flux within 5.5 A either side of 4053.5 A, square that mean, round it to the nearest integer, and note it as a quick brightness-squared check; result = 337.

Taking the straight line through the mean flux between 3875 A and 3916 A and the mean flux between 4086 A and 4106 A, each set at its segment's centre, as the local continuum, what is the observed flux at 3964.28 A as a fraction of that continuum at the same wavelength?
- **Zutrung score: 1.02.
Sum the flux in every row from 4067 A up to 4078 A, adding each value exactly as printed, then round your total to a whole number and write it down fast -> 111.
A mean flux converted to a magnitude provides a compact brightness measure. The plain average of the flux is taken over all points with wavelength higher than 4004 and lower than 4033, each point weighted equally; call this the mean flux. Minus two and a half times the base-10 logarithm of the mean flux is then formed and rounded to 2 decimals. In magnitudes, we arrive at -3.14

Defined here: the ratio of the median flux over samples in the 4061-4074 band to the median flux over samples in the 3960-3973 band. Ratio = 0.879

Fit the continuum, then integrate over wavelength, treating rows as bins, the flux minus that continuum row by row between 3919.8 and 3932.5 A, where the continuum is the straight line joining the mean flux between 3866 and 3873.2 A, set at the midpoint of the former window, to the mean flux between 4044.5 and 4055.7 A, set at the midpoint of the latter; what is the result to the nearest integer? -21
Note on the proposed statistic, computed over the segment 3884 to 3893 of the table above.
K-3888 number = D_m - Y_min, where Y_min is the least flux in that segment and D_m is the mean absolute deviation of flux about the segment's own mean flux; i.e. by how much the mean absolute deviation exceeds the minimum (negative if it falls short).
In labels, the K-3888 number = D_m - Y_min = -12.3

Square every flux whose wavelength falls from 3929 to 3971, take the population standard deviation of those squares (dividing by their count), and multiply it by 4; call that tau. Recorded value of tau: 176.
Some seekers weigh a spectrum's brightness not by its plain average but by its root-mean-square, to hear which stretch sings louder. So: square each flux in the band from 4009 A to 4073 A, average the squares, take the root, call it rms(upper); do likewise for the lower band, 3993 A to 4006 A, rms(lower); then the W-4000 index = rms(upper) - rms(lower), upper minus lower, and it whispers -0.28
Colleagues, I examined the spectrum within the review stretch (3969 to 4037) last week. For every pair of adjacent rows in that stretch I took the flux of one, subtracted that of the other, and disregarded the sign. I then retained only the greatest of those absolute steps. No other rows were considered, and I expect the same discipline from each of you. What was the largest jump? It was 4.8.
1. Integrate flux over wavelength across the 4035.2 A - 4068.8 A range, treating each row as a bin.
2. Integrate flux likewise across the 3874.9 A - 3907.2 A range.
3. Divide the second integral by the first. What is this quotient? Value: 1.11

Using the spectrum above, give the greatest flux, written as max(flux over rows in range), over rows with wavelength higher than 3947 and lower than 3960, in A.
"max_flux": 20.9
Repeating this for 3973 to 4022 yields 21.8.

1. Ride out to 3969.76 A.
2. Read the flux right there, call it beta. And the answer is 22.8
